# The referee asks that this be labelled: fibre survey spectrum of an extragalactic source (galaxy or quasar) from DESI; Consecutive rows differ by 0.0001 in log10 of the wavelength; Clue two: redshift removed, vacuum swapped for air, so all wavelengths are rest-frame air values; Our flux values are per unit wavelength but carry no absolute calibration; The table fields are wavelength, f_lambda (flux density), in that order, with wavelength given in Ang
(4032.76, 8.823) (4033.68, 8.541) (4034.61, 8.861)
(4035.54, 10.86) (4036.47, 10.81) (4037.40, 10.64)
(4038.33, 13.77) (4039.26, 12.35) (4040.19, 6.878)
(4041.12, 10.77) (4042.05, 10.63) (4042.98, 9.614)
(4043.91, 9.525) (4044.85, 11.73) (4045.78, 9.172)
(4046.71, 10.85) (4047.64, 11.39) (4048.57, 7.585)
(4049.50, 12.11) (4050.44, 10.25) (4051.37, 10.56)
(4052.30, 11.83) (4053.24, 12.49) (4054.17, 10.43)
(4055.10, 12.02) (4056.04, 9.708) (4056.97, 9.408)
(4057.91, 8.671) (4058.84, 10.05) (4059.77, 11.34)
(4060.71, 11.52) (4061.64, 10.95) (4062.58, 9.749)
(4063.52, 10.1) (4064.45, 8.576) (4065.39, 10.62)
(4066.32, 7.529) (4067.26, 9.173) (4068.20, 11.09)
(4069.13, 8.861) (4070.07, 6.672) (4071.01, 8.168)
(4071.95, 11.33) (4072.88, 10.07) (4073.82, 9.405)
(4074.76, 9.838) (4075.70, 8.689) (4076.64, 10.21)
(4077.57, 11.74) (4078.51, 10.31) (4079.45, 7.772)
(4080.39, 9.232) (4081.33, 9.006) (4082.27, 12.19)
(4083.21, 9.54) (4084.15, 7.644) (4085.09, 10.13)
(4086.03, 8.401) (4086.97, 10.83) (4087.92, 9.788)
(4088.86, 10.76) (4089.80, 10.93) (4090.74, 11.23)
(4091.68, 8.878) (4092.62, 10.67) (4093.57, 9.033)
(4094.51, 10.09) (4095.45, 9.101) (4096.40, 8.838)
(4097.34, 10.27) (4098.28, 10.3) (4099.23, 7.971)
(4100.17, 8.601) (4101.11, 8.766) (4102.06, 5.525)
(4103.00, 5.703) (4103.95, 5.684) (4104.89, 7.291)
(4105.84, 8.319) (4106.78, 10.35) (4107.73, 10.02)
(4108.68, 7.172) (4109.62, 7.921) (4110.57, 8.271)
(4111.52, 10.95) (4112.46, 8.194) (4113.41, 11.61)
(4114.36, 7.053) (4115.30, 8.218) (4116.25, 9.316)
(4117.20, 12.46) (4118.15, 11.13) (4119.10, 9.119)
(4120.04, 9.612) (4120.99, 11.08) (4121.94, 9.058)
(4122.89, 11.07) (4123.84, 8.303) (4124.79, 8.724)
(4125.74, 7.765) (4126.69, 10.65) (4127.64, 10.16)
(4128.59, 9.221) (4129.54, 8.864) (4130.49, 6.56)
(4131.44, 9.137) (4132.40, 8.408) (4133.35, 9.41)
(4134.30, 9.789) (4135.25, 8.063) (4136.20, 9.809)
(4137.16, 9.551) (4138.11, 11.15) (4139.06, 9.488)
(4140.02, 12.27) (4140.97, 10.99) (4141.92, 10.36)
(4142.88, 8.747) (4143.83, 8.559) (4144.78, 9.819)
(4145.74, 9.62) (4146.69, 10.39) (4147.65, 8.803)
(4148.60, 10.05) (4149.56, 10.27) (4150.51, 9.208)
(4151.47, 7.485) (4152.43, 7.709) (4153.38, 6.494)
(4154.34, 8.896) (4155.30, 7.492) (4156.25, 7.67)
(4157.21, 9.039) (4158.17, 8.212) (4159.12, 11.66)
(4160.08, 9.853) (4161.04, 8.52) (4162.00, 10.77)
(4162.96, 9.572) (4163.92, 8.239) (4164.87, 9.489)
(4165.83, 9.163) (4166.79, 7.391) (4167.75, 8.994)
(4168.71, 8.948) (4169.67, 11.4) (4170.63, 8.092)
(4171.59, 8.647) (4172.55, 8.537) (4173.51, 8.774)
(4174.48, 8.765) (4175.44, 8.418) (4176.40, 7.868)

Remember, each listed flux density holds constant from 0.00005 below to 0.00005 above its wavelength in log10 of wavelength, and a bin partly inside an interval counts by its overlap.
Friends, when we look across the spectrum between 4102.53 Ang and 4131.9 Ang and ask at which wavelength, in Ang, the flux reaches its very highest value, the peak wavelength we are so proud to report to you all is 4117.20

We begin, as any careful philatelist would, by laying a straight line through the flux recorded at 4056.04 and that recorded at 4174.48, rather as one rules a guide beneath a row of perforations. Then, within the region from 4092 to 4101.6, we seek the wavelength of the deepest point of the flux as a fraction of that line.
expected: 4099.23 Ang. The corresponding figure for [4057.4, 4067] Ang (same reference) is 4066.32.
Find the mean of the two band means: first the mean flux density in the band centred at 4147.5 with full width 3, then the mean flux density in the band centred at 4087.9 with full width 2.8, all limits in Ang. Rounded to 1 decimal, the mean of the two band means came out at 10.1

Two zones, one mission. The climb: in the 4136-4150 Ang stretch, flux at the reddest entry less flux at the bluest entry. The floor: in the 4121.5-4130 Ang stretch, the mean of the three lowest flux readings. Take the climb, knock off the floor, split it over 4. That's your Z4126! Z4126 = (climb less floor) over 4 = -2.0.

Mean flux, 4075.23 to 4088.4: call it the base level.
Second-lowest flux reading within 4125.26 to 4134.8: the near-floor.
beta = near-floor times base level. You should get 75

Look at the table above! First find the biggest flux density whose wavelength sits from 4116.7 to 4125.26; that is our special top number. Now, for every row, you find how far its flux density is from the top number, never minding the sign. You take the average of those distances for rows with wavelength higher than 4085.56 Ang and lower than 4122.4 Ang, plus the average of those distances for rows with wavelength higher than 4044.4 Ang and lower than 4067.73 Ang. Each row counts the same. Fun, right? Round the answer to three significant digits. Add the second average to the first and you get 5.42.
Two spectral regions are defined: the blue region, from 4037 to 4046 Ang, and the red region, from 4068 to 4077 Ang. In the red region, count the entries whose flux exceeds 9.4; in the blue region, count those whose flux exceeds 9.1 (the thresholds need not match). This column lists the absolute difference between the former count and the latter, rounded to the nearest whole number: 3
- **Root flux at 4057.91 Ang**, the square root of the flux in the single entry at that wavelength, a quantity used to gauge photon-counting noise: 2.94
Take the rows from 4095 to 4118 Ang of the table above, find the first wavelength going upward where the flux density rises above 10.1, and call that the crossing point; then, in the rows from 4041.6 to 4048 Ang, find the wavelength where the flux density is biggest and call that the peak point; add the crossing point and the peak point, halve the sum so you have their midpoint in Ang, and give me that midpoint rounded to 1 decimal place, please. 4071.1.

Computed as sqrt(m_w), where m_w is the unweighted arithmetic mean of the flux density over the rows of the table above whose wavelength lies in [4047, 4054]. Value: 3.30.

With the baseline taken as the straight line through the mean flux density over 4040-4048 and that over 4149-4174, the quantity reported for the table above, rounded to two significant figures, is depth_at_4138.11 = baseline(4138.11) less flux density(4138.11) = -2.0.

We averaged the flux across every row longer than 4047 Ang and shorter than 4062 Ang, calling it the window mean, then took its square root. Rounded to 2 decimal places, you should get 3.26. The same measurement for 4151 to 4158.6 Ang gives 2.81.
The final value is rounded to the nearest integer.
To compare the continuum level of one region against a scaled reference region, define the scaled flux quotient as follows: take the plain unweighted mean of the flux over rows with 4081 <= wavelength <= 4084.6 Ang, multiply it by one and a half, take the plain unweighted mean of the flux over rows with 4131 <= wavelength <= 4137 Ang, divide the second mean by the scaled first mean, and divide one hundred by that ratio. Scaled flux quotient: 158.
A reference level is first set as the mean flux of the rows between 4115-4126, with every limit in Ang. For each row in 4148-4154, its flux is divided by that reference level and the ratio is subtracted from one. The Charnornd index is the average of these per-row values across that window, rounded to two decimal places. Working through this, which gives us 0.12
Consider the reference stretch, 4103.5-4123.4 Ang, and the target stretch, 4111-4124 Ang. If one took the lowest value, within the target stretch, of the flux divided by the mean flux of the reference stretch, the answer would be 0.76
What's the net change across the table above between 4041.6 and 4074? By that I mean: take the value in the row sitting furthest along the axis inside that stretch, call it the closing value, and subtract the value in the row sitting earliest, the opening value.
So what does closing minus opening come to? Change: -1.2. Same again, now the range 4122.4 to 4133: -2.7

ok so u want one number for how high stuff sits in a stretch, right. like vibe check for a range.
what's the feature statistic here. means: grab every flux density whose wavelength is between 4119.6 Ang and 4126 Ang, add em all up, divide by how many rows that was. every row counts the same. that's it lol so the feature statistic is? 9.4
